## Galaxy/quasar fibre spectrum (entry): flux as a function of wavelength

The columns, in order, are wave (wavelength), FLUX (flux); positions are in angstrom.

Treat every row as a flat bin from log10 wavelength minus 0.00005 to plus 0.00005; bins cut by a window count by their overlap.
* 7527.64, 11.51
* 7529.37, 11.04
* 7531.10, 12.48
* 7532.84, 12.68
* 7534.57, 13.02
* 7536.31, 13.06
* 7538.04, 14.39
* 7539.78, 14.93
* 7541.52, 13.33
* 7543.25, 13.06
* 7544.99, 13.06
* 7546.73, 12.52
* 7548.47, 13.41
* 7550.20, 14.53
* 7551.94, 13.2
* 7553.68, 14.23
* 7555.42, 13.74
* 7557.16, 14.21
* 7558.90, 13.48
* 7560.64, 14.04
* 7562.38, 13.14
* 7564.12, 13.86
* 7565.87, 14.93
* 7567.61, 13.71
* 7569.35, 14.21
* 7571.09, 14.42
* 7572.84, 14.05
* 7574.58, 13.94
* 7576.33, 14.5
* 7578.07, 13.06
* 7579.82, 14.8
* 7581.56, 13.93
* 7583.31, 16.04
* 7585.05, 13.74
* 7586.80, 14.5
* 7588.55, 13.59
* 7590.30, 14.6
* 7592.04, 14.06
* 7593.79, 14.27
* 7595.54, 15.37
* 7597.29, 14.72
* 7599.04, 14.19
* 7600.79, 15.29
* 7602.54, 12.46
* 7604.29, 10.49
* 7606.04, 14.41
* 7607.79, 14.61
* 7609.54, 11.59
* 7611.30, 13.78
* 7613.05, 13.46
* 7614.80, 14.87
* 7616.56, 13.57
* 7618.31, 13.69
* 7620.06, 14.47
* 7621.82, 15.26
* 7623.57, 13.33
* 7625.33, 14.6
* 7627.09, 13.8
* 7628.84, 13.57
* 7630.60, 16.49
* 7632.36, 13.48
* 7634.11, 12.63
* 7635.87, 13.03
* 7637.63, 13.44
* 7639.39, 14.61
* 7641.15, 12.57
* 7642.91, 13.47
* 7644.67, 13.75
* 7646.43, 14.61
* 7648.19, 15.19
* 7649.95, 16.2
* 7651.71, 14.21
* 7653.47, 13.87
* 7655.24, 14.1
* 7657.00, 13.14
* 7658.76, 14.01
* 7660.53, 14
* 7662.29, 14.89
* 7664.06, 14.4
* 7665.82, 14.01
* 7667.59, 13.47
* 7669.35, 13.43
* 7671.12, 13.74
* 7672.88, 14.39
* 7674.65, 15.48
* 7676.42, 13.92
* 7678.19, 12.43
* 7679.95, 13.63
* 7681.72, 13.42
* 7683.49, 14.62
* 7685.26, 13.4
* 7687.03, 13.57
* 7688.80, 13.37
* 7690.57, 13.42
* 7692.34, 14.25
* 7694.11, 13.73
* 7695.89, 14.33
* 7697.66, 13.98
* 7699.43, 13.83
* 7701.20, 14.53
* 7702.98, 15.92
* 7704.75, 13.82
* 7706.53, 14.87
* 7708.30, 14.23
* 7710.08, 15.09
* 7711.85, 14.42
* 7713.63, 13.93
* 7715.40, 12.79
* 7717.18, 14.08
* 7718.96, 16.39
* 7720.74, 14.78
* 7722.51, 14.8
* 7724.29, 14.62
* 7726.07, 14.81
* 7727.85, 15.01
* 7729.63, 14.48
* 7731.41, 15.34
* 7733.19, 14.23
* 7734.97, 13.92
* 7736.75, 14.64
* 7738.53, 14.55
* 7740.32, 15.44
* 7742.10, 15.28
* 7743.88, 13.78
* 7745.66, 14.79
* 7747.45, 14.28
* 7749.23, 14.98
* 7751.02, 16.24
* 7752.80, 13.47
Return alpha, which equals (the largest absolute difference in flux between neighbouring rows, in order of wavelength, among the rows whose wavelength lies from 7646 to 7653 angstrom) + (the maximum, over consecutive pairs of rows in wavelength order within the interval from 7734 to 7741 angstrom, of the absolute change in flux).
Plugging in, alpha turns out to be 2.9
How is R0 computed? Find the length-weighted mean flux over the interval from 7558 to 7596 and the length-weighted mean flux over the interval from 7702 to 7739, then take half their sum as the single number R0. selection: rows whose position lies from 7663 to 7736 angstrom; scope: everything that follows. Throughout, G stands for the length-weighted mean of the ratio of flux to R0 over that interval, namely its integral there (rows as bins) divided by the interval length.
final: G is 0.99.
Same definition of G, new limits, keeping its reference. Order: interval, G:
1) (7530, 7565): 0.94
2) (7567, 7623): 0.98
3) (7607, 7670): 0.97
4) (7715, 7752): 1.02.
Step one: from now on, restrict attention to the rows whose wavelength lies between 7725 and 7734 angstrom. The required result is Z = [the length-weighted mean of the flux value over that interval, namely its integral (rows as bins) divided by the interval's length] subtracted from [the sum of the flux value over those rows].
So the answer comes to 59.1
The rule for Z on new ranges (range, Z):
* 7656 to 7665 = 56.3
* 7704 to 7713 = 58.0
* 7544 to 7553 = 53.4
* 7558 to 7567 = 55.6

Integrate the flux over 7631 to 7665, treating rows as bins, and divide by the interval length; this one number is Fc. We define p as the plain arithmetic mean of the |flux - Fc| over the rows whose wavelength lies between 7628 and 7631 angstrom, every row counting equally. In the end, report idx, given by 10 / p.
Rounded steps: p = 1.5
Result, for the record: 7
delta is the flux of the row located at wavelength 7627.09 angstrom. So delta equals 13.8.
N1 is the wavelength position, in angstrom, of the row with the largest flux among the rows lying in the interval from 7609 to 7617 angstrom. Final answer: 7614.80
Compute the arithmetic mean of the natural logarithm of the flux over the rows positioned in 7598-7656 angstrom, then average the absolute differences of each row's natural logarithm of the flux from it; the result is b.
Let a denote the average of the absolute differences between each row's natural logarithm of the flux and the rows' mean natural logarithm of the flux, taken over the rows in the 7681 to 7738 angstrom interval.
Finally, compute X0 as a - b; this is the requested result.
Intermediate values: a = 0.041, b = 0.063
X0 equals -0.023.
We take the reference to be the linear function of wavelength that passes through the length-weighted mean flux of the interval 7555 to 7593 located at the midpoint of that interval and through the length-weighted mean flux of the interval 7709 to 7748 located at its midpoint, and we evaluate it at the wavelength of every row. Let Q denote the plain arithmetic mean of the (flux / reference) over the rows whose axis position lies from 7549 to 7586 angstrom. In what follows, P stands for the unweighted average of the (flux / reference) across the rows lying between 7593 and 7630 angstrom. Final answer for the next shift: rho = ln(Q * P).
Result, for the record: -0.026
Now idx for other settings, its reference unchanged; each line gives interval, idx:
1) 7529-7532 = 4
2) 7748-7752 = 6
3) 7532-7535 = 9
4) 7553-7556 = 41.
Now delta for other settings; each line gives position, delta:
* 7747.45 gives 14.28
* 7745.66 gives 14.79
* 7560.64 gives 14.04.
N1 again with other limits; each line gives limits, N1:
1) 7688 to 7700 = 7695.89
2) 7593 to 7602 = 7595.54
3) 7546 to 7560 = 7550.20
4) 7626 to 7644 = 7630.60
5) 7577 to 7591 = 7583.31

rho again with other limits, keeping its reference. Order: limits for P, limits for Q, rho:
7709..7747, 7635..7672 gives -0.025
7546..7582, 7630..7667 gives -0.032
